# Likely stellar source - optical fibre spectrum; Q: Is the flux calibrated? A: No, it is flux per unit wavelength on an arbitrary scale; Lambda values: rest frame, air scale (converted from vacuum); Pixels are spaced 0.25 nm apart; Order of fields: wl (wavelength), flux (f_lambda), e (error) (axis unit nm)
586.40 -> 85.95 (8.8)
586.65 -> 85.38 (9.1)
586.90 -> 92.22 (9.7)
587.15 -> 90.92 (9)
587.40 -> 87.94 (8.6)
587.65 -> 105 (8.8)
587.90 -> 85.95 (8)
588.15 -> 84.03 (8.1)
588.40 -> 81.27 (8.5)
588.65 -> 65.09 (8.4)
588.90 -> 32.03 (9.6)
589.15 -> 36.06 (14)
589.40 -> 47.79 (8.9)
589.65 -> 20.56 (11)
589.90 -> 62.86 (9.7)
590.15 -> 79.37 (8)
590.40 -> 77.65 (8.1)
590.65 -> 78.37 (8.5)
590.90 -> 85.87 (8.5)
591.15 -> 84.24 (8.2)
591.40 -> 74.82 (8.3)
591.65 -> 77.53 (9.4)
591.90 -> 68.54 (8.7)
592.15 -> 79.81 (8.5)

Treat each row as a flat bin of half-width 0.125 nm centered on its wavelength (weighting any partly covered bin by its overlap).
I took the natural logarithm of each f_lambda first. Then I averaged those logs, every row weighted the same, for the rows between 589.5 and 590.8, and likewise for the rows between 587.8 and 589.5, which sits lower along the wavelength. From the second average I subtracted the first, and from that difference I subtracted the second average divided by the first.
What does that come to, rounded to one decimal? -1.0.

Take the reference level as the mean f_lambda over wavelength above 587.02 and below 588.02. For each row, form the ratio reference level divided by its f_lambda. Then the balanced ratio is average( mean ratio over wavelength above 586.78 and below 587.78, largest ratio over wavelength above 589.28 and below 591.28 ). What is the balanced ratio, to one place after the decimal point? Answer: 2.7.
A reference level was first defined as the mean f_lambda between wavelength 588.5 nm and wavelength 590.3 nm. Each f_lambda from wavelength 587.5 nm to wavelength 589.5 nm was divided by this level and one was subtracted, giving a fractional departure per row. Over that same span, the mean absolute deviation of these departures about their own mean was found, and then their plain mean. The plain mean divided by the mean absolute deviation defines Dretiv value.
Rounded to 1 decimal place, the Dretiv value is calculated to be 0.8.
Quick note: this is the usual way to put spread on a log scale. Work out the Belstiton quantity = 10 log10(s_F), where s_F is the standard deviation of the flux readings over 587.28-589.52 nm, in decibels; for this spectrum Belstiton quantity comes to 14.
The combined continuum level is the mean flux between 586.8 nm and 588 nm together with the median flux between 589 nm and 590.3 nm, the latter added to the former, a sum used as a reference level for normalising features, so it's 140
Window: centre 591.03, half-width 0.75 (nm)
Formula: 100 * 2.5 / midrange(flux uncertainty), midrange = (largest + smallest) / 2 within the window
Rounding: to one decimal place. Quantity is 28.6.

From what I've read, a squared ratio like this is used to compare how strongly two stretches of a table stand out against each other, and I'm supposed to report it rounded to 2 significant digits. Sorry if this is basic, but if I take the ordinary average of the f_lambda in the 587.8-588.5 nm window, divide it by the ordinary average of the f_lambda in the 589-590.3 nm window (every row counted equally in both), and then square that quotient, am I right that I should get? 2.9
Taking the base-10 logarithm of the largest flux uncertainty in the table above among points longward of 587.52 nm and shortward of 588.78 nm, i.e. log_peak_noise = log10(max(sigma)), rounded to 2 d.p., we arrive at 0.94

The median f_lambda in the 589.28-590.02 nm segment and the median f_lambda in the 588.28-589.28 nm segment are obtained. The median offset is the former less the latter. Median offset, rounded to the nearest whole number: -3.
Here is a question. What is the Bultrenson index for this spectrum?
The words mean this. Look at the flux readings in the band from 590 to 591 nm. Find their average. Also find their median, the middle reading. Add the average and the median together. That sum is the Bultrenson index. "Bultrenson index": 159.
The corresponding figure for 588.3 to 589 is 125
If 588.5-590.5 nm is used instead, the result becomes 108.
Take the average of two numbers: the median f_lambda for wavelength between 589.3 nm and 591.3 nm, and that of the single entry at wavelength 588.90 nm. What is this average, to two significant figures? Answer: 55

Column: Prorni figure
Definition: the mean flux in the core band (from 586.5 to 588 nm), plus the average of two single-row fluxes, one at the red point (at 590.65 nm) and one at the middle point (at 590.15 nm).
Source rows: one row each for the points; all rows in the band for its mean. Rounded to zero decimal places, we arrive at 170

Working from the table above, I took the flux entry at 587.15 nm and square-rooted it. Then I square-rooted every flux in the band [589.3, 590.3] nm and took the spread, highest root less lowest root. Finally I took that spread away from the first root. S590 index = 5.2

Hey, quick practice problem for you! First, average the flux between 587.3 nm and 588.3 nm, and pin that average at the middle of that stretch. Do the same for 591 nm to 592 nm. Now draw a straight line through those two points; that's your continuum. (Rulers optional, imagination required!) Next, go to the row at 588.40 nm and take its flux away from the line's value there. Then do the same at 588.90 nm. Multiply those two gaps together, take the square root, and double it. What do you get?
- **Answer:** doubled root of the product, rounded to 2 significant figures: 39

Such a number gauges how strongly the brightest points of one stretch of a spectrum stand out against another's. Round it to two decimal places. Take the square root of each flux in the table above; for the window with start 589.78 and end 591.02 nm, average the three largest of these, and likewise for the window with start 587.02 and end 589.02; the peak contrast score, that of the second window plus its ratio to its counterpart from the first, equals 10.80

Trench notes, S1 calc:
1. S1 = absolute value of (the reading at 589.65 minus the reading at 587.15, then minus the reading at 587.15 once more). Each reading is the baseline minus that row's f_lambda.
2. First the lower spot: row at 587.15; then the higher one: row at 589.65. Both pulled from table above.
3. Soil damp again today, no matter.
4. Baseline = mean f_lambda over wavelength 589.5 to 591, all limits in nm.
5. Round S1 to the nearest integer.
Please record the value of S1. 94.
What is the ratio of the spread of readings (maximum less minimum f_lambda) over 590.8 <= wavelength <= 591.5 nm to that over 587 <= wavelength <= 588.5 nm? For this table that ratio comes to 0.47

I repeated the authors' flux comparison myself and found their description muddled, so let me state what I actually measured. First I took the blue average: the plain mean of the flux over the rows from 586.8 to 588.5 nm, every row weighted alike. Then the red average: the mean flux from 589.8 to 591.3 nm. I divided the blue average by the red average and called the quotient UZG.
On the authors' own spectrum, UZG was 1.15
